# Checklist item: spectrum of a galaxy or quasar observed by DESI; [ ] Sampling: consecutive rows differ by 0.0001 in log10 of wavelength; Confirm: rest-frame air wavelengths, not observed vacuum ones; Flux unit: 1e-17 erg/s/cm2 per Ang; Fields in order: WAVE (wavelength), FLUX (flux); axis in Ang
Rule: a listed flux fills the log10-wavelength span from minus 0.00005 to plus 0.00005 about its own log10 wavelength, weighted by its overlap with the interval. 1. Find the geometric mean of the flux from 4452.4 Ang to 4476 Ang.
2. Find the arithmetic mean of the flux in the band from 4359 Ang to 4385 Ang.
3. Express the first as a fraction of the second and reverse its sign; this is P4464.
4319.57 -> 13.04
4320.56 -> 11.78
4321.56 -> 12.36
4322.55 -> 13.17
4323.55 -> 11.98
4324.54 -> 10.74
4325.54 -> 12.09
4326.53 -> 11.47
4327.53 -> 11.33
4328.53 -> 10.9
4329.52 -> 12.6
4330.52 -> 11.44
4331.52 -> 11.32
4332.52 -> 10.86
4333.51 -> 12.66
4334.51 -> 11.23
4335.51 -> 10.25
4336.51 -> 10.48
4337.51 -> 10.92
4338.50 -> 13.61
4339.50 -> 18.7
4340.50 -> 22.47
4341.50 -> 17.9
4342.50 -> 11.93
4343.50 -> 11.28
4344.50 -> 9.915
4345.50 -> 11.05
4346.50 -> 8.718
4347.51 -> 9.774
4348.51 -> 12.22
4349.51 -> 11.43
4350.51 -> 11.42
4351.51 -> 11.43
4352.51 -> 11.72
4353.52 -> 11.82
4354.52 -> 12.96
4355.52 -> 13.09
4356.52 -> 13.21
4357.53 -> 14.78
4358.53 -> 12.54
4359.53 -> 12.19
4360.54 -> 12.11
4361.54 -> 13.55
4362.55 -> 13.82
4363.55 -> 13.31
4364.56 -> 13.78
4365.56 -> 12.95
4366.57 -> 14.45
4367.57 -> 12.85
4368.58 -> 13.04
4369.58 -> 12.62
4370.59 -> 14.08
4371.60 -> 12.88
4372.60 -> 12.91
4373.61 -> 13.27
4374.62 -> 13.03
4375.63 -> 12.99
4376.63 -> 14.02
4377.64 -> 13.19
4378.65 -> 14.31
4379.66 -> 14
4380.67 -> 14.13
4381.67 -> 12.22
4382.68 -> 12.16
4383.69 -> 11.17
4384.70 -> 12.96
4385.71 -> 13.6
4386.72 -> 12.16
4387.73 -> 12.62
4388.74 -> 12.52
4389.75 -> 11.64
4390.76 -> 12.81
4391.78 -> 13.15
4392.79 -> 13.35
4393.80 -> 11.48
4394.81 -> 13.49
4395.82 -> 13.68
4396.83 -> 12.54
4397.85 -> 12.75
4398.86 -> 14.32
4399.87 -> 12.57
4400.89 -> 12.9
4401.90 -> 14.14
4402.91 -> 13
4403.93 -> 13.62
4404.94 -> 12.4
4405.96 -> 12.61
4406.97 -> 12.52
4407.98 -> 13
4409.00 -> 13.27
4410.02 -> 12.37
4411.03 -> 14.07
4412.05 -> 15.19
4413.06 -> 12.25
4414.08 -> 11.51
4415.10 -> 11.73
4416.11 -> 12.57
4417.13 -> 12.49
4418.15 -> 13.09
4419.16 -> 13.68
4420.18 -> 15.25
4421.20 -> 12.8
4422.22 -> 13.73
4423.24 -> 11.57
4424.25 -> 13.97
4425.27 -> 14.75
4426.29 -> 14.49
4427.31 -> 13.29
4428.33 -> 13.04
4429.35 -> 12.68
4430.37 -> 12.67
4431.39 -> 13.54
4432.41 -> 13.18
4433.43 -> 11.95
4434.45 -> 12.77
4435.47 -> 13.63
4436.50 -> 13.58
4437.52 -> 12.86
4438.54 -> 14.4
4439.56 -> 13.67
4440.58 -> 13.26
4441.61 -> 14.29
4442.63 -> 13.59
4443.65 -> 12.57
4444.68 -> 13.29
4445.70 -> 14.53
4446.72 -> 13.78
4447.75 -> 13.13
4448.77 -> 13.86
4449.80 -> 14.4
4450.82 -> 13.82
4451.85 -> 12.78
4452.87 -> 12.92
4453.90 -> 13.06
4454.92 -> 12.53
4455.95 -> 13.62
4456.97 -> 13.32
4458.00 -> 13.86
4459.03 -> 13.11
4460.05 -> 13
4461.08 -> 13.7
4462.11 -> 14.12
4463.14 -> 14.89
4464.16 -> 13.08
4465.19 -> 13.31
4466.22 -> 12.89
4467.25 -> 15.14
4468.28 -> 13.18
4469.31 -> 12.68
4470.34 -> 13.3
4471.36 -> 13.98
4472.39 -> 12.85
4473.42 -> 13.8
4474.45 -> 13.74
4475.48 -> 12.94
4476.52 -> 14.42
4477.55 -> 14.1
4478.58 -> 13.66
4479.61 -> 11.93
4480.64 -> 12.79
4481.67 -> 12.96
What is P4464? -1.02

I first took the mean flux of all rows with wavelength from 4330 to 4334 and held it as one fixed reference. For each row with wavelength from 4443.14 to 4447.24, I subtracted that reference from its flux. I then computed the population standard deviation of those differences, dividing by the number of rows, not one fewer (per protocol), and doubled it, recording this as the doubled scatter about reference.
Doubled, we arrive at 1.4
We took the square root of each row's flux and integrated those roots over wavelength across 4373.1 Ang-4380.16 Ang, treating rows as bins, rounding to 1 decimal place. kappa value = 26.0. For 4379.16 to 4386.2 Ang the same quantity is 25.3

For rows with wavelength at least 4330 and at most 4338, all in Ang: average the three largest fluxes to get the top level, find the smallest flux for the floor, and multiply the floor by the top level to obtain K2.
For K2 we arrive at 121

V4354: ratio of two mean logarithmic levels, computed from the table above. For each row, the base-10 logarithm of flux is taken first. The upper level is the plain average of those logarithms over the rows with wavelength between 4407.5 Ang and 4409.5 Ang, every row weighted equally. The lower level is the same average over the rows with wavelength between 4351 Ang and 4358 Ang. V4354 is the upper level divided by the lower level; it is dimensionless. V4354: 1.01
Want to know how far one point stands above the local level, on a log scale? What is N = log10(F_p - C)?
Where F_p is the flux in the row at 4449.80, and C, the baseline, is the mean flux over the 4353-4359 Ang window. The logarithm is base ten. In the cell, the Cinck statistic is 0.1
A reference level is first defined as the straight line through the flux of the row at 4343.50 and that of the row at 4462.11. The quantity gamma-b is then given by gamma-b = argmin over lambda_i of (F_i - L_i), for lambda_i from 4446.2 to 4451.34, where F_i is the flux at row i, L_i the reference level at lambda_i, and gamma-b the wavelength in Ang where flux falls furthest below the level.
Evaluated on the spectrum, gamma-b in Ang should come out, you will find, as 4447.75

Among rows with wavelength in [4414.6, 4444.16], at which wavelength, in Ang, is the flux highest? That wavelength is 4420.18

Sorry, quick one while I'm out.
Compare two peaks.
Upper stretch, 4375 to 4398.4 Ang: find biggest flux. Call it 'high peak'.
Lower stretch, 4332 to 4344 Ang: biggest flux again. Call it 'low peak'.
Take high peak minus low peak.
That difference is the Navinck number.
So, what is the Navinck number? -8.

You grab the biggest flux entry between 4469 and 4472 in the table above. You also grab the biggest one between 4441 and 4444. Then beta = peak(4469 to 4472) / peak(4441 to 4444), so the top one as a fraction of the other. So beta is 0.98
